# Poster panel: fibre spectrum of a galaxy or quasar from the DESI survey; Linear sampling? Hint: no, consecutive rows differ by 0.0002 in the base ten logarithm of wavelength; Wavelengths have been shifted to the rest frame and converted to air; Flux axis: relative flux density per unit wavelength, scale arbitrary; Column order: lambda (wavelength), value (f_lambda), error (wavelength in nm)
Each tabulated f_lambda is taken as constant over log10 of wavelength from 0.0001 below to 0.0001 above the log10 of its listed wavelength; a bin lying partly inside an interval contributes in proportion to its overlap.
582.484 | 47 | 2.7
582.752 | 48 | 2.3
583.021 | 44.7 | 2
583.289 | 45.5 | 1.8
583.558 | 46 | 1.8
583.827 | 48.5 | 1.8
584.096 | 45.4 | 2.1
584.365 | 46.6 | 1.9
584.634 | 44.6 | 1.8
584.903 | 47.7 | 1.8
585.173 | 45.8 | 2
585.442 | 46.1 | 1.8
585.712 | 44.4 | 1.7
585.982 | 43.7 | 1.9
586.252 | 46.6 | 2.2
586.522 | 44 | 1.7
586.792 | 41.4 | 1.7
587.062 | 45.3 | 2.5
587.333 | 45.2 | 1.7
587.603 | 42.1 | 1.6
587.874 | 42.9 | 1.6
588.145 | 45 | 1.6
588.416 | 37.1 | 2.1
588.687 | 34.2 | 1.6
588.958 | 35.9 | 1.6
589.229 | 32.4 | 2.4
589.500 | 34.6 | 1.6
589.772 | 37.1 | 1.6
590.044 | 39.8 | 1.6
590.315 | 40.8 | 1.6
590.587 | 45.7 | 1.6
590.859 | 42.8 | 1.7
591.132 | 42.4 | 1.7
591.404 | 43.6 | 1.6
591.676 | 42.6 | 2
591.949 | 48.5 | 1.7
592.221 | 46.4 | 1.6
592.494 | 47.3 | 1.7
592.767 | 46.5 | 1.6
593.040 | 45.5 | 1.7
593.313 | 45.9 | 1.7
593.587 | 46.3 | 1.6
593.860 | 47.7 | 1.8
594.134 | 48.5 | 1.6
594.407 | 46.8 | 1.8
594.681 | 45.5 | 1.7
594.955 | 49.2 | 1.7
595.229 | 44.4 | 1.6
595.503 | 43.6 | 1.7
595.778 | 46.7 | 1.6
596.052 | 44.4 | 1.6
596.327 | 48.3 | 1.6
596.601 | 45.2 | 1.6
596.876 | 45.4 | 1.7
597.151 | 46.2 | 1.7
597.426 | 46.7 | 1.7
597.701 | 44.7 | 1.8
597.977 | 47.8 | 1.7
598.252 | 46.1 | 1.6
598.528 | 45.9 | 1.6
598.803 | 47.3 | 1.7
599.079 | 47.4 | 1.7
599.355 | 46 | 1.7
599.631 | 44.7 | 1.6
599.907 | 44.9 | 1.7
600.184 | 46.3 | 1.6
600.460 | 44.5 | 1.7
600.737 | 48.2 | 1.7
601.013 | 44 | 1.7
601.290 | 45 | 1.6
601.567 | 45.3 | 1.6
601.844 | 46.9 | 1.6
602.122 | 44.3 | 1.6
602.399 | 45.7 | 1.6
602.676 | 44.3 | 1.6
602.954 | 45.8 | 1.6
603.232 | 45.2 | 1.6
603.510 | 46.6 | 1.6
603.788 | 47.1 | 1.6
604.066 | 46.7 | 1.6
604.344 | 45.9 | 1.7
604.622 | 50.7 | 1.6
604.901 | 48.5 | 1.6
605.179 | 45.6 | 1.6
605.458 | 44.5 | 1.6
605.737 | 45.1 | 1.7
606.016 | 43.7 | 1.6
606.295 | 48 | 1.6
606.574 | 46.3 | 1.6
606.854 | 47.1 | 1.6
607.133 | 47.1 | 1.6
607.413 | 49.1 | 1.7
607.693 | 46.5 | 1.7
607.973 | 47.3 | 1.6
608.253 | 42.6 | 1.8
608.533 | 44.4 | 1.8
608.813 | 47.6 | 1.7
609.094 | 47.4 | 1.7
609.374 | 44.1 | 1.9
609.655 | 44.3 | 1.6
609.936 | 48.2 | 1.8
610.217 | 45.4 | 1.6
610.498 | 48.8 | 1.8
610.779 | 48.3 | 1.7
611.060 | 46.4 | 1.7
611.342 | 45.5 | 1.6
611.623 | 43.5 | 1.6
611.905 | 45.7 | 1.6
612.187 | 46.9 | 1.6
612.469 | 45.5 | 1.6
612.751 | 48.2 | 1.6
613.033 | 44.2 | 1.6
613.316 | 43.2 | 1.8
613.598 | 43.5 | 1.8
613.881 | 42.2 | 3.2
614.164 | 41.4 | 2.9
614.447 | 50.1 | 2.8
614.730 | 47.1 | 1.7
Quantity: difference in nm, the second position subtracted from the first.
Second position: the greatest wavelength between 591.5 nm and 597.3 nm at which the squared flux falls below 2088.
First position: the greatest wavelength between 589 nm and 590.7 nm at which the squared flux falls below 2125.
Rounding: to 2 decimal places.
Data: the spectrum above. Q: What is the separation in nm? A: -6.29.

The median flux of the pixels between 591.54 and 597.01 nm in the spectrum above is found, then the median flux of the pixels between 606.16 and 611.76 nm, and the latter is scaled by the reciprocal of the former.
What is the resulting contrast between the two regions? 1.01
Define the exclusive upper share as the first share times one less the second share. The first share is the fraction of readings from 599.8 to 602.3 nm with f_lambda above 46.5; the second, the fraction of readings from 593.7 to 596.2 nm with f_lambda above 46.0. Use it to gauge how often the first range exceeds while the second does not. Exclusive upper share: 0.10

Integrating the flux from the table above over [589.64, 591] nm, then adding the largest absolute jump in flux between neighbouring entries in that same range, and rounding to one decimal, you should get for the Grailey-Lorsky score 61.0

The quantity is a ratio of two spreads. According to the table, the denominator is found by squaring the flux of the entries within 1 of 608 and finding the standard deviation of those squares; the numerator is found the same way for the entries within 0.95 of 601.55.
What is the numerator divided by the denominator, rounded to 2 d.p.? 0.69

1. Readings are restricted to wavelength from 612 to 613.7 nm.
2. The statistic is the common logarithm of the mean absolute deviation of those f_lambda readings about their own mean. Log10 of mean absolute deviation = 0.21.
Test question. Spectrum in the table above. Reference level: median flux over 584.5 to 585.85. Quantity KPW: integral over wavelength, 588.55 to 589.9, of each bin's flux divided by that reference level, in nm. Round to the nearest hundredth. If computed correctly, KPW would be 1.03 nm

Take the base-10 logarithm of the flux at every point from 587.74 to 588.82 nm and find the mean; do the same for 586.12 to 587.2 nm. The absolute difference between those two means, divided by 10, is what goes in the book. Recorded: 0.0049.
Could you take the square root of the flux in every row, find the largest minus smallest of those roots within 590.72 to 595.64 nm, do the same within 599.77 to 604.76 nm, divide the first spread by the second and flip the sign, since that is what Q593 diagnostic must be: -1.0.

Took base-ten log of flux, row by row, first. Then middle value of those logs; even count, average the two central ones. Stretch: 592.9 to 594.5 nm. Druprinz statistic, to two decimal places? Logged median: 1.67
